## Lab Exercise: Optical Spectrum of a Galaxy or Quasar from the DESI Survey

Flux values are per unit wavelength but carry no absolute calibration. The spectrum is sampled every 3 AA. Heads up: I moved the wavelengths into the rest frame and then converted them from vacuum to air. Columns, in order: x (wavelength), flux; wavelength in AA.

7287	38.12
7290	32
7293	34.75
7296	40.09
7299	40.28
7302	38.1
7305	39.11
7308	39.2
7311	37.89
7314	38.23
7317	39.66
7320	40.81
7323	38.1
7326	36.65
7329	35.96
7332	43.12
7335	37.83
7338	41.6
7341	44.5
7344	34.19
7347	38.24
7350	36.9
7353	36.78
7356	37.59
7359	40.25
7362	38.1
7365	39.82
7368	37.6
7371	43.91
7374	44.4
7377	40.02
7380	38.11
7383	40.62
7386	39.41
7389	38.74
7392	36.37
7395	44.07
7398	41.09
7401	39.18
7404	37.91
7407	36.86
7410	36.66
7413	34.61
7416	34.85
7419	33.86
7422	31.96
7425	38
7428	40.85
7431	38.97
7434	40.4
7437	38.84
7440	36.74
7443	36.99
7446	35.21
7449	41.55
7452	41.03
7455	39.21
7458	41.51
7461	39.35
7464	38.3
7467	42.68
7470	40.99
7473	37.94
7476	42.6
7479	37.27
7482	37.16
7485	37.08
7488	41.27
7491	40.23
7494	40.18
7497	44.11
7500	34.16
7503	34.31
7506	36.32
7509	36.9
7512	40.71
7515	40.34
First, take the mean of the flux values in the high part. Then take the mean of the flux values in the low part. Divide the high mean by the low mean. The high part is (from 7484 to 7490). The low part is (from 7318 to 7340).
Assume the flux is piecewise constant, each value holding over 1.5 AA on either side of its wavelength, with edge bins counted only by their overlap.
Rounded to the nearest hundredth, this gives 1.00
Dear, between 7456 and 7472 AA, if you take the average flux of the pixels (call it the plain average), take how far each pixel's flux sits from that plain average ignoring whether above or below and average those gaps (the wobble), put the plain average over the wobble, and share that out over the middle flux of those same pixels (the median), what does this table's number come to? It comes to 0.7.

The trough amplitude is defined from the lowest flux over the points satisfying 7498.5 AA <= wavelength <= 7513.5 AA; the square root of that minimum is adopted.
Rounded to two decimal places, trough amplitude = 5.84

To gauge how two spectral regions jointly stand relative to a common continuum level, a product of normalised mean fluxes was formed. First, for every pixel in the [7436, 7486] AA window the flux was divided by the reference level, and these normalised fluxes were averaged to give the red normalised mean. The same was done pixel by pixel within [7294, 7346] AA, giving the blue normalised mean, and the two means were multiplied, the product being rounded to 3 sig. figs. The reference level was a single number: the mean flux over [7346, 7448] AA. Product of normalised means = 1.04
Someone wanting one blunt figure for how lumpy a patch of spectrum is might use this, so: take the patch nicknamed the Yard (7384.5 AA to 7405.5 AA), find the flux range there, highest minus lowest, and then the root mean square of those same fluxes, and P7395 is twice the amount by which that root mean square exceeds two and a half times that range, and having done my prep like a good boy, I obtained 40.7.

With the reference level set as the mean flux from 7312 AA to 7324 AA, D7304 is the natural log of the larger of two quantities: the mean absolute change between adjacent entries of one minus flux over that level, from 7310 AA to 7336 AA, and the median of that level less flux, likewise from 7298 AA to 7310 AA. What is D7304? -2.7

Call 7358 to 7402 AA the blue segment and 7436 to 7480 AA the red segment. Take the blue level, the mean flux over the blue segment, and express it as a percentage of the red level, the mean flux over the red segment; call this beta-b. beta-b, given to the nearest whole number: 102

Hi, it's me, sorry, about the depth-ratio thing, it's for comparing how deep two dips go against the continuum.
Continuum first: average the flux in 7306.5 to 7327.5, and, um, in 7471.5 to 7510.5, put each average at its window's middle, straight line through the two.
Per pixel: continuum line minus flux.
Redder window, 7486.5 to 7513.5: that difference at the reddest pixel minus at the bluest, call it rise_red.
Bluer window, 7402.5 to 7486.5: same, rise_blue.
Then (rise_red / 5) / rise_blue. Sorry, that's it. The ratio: 0.15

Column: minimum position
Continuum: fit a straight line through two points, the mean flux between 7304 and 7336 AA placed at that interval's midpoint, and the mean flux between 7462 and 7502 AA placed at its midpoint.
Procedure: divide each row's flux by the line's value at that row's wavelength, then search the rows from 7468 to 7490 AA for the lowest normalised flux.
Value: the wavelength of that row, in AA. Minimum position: 7485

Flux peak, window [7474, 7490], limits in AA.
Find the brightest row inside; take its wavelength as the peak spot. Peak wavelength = 7476 AA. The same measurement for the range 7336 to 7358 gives 7341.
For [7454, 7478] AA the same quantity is 7467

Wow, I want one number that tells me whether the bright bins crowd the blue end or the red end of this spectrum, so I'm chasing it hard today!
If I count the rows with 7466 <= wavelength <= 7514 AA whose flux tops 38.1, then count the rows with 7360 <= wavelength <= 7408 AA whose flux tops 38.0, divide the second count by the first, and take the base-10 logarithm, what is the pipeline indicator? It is 0.18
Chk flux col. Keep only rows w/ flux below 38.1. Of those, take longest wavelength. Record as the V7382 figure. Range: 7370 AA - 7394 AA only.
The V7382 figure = 7392 AA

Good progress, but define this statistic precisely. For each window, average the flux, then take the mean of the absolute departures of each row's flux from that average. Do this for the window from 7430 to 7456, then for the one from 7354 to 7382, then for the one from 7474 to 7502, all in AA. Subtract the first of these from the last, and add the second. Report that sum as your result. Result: 2.9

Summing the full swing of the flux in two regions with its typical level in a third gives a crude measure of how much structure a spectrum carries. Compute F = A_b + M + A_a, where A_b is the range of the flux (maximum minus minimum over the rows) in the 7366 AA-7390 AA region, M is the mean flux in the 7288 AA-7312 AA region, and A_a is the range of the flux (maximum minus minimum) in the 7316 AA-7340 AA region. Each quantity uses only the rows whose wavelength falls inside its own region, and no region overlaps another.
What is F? 51.6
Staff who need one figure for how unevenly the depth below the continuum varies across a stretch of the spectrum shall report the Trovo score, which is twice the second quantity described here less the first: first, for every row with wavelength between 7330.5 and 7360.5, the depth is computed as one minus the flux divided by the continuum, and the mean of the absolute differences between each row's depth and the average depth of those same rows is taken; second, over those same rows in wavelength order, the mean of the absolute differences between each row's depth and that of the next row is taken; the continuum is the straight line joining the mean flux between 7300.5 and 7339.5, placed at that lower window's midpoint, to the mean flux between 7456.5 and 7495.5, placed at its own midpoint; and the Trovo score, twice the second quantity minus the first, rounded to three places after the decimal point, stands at 0.110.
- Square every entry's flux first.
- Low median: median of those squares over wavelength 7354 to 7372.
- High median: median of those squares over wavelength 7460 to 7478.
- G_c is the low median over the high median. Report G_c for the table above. 0.94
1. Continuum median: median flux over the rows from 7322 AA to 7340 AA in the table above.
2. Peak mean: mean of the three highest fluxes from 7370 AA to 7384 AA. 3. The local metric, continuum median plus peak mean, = 80.9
